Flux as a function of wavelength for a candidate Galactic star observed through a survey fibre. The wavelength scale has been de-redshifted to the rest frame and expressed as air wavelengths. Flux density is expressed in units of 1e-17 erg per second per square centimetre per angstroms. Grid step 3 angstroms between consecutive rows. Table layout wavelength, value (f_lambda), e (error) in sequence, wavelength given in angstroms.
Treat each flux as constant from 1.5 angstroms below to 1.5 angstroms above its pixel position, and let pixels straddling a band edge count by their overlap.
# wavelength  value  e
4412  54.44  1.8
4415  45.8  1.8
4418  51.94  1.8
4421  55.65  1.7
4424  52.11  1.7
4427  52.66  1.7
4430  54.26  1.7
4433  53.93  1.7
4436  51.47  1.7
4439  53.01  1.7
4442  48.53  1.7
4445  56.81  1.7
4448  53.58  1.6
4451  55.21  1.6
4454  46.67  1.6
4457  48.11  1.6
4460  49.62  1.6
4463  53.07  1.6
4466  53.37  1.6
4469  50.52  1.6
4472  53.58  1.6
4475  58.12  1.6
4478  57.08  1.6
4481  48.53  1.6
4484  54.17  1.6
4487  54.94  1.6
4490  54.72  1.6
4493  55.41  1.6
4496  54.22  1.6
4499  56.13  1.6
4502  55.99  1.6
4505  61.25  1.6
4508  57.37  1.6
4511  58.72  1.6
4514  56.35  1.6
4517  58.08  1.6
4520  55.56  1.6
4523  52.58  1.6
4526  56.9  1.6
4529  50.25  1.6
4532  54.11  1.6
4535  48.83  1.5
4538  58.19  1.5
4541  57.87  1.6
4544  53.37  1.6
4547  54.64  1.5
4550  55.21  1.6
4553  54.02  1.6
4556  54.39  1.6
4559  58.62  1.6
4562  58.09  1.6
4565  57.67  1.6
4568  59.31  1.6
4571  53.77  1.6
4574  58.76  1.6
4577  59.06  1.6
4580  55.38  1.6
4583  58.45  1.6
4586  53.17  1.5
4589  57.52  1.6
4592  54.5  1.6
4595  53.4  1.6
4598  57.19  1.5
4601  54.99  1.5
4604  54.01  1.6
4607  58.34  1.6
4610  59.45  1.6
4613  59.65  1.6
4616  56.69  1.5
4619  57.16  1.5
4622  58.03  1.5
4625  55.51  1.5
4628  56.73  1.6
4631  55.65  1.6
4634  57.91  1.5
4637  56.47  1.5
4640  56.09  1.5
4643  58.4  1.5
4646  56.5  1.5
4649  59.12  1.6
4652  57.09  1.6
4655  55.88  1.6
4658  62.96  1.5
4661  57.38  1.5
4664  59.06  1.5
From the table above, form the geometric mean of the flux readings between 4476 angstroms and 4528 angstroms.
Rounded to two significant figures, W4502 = 56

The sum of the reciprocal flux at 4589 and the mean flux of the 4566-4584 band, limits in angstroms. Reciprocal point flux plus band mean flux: 57.5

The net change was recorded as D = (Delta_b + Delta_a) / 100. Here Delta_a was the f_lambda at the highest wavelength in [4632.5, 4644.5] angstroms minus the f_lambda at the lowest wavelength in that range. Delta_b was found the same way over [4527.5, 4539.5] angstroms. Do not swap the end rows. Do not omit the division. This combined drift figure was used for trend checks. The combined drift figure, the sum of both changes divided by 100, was 0.08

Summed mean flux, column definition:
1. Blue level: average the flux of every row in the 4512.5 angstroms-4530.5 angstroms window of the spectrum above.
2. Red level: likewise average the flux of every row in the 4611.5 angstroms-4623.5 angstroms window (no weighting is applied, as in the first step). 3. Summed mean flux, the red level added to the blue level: 113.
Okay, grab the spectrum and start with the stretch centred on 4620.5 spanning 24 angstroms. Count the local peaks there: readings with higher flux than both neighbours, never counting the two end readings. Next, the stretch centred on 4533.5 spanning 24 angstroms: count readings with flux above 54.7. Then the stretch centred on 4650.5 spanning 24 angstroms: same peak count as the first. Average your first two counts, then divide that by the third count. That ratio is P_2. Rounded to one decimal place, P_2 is 1.0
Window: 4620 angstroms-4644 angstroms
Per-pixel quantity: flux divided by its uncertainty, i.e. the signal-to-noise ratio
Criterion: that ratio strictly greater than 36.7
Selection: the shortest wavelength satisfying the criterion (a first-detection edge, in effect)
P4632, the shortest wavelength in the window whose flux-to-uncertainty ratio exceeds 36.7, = 4622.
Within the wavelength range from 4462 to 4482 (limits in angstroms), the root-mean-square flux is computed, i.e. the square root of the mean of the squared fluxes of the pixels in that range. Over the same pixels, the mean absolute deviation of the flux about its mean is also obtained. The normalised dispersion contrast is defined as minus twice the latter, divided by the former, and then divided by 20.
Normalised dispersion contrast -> -0.0045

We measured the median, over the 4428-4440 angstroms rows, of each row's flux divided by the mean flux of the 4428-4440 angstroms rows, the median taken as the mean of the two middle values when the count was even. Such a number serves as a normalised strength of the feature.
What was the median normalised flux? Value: 1.01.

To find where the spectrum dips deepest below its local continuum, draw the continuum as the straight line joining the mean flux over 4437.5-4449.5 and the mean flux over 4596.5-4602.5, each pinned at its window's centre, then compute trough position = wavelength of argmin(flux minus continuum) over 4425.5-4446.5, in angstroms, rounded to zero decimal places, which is 4442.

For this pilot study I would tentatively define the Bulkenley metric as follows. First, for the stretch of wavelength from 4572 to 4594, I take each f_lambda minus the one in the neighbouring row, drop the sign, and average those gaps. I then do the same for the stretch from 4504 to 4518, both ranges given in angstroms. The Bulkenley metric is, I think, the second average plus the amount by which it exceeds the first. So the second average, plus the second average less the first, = 1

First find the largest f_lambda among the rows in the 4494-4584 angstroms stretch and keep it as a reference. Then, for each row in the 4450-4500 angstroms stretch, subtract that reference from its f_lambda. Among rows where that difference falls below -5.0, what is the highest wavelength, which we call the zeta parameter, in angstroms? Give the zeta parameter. 4499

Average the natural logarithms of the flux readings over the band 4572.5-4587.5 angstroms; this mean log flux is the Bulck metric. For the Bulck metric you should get 4.04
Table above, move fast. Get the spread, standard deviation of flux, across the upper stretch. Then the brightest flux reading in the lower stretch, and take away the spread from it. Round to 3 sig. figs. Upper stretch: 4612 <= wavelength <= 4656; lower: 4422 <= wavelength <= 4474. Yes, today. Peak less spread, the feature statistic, 55.6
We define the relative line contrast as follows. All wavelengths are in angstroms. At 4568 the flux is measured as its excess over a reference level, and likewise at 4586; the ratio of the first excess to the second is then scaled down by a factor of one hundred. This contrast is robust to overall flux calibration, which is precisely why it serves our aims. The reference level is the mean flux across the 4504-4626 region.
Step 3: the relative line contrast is -0.010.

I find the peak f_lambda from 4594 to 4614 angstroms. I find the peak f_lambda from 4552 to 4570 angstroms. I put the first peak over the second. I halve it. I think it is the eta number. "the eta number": 0.503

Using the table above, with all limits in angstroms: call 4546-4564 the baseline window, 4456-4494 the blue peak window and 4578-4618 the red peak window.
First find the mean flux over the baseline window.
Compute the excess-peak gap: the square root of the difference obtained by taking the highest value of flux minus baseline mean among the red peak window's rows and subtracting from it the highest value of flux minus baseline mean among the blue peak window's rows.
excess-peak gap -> 1.2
